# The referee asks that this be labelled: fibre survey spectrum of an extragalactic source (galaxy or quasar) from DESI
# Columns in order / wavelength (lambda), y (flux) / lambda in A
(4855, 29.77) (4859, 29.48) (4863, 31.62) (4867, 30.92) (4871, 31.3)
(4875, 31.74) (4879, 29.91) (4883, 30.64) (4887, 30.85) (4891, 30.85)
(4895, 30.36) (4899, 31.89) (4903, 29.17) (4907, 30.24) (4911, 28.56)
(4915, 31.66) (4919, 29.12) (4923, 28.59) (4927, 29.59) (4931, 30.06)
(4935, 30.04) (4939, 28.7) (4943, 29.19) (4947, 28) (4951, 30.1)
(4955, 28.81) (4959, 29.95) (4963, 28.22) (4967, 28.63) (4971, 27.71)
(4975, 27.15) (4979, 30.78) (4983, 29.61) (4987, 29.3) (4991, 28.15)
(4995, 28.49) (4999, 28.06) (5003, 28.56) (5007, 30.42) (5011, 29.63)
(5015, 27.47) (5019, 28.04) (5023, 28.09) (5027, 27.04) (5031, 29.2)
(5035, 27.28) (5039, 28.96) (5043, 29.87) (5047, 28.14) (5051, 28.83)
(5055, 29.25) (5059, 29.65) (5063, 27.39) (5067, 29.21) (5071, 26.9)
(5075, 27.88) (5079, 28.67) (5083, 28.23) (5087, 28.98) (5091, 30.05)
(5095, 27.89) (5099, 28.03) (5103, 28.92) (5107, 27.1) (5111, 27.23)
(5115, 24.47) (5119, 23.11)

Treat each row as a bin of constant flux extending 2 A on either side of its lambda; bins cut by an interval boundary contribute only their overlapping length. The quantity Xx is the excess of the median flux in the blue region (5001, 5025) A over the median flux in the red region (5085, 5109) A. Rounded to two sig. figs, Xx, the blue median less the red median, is -0.15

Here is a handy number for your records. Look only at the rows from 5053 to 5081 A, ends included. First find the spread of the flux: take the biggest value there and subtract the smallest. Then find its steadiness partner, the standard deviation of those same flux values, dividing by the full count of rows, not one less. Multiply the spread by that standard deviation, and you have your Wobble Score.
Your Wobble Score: 2.7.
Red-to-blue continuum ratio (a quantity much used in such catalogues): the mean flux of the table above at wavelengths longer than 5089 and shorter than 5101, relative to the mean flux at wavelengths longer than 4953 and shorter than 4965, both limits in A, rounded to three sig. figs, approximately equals 0.988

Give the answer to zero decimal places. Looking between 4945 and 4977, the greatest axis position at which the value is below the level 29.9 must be 4975 A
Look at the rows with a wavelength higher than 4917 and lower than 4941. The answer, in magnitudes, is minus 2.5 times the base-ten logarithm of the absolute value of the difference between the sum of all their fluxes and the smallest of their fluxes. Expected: -5.42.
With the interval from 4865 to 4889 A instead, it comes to -5.48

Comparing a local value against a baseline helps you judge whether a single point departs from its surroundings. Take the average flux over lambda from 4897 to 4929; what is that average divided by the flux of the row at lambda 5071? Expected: 1.11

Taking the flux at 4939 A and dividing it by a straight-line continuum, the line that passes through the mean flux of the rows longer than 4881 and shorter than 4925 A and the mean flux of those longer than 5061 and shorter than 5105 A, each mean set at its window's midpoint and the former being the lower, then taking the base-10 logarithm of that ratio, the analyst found -0.017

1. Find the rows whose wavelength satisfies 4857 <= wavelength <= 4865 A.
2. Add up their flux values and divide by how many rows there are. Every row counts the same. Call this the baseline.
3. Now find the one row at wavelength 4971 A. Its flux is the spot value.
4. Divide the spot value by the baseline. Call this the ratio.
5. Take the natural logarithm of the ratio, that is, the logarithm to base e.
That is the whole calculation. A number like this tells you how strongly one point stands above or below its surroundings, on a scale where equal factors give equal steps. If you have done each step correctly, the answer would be -0.098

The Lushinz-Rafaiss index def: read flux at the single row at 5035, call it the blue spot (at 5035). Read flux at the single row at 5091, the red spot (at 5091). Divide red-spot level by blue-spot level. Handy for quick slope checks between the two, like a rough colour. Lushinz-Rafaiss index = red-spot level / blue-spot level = 1.10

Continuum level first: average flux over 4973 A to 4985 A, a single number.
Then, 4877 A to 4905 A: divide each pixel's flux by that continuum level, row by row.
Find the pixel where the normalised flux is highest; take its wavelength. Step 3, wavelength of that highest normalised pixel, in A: 4899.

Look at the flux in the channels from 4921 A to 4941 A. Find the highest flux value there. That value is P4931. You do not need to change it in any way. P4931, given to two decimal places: 30.06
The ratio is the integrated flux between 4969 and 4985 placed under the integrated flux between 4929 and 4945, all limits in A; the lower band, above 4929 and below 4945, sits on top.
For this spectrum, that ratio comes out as 1.02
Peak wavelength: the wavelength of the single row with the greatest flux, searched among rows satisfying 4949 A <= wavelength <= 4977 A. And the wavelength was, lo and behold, 4951 A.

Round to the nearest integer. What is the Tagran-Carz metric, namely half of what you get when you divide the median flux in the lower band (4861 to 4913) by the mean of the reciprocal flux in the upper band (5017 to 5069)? 440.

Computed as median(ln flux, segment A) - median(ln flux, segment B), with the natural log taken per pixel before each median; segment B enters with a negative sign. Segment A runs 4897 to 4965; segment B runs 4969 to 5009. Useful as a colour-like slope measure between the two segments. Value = 0.023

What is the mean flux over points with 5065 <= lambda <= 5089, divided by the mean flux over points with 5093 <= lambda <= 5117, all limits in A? 1.04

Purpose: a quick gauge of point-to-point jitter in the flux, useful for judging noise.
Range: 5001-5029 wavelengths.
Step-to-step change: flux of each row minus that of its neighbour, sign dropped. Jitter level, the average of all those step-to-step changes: 1.08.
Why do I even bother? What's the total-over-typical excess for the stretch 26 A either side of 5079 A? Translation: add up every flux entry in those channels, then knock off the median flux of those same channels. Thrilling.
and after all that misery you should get 342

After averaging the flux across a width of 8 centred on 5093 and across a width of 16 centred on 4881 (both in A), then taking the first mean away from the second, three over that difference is 2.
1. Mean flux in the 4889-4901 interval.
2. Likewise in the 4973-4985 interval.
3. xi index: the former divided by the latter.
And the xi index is 1.06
